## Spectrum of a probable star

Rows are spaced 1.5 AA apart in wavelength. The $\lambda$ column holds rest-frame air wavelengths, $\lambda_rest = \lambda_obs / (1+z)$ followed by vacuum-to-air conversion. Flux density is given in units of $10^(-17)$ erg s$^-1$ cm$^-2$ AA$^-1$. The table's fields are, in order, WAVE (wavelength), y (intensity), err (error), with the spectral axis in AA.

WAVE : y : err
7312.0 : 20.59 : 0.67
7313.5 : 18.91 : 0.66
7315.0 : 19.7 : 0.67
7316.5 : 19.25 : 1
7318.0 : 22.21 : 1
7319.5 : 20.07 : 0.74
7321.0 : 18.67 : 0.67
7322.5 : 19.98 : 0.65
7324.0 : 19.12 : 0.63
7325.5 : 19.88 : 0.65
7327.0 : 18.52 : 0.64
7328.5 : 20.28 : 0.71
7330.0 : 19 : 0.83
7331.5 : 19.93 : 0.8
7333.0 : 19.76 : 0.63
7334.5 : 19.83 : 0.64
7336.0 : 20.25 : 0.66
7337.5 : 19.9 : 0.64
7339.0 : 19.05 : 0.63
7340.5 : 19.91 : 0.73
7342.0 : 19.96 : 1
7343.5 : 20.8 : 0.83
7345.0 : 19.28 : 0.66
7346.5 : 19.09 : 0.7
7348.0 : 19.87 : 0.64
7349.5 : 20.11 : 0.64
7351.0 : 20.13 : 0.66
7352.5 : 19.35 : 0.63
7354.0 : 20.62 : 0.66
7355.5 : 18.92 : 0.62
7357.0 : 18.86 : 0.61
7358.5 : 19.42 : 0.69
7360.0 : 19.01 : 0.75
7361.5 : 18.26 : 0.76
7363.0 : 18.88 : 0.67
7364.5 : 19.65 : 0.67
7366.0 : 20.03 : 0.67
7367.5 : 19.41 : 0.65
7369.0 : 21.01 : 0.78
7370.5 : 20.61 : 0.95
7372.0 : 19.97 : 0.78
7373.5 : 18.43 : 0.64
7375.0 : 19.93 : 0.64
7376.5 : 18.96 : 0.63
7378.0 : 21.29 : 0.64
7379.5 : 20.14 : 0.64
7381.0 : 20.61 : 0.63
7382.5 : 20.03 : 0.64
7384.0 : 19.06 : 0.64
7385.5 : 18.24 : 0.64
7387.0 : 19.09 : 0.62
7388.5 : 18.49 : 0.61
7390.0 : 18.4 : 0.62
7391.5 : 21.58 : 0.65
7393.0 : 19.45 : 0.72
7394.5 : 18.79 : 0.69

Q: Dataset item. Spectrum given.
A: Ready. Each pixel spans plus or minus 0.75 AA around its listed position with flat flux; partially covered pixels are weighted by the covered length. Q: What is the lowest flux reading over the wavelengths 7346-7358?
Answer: 18.86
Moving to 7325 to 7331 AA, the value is 18.52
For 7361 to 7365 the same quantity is 18.26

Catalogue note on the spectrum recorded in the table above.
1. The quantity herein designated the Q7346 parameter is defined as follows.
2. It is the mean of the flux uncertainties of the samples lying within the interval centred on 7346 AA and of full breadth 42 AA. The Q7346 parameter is 0.694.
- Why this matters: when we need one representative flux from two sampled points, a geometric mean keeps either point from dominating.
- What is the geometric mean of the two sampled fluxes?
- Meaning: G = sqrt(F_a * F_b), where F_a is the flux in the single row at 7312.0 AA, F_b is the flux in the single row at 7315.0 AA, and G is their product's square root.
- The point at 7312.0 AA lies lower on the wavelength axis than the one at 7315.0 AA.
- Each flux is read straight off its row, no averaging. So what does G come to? 20.1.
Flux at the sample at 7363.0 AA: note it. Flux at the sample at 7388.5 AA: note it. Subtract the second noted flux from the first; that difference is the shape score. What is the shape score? 0.4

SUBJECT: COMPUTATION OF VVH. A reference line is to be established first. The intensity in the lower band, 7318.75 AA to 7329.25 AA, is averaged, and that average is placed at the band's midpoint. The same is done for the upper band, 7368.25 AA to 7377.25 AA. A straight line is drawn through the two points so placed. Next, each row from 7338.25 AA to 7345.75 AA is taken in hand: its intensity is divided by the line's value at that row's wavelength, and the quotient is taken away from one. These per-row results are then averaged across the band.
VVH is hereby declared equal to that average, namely -0.009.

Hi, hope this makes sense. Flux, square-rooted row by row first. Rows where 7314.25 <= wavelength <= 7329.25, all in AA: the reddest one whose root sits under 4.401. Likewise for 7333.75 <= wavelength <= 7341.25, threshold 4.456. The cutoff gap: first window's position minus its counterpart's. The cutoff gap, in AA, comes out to -12.0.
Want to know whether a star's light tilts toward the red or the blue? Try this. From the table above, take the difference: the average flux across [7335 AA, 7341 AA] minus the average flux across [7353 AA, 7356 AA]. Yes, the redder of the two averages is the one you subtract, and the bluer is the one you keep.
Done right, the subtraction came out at 0.0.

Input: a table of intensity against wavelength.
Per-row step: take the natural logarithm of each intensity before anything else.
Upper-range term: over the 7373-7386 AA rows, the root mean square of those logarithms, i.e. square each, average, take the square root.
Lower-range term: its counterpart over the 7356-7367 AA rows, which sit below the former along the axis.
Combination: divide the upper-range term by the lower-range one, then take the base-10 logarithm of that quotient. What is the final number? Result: 0.003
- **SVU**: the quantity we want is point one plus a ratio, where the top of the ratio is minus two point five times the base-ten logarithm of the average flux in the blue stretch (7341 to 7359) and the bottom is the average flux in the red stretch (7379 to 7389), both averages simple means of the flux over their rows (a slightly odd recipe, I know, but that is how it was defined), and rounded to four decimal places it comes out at -0.0670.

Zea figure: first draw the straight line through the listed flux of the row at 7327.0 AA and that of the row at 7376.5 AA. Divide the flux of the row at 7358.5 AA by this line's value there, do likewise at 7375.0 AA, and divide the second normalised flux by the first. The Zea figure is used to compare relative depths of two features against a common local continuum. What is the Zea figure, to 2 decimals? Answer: 1.02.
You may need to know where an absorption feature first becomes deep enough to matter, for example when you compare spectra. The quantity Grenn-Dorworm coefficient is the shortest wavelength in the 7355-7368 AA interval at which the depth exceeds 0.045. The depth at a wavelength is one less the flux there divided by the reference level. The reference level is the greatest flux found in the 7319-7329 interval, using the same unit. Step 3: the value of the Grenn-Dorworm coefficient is 7355.5 AA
